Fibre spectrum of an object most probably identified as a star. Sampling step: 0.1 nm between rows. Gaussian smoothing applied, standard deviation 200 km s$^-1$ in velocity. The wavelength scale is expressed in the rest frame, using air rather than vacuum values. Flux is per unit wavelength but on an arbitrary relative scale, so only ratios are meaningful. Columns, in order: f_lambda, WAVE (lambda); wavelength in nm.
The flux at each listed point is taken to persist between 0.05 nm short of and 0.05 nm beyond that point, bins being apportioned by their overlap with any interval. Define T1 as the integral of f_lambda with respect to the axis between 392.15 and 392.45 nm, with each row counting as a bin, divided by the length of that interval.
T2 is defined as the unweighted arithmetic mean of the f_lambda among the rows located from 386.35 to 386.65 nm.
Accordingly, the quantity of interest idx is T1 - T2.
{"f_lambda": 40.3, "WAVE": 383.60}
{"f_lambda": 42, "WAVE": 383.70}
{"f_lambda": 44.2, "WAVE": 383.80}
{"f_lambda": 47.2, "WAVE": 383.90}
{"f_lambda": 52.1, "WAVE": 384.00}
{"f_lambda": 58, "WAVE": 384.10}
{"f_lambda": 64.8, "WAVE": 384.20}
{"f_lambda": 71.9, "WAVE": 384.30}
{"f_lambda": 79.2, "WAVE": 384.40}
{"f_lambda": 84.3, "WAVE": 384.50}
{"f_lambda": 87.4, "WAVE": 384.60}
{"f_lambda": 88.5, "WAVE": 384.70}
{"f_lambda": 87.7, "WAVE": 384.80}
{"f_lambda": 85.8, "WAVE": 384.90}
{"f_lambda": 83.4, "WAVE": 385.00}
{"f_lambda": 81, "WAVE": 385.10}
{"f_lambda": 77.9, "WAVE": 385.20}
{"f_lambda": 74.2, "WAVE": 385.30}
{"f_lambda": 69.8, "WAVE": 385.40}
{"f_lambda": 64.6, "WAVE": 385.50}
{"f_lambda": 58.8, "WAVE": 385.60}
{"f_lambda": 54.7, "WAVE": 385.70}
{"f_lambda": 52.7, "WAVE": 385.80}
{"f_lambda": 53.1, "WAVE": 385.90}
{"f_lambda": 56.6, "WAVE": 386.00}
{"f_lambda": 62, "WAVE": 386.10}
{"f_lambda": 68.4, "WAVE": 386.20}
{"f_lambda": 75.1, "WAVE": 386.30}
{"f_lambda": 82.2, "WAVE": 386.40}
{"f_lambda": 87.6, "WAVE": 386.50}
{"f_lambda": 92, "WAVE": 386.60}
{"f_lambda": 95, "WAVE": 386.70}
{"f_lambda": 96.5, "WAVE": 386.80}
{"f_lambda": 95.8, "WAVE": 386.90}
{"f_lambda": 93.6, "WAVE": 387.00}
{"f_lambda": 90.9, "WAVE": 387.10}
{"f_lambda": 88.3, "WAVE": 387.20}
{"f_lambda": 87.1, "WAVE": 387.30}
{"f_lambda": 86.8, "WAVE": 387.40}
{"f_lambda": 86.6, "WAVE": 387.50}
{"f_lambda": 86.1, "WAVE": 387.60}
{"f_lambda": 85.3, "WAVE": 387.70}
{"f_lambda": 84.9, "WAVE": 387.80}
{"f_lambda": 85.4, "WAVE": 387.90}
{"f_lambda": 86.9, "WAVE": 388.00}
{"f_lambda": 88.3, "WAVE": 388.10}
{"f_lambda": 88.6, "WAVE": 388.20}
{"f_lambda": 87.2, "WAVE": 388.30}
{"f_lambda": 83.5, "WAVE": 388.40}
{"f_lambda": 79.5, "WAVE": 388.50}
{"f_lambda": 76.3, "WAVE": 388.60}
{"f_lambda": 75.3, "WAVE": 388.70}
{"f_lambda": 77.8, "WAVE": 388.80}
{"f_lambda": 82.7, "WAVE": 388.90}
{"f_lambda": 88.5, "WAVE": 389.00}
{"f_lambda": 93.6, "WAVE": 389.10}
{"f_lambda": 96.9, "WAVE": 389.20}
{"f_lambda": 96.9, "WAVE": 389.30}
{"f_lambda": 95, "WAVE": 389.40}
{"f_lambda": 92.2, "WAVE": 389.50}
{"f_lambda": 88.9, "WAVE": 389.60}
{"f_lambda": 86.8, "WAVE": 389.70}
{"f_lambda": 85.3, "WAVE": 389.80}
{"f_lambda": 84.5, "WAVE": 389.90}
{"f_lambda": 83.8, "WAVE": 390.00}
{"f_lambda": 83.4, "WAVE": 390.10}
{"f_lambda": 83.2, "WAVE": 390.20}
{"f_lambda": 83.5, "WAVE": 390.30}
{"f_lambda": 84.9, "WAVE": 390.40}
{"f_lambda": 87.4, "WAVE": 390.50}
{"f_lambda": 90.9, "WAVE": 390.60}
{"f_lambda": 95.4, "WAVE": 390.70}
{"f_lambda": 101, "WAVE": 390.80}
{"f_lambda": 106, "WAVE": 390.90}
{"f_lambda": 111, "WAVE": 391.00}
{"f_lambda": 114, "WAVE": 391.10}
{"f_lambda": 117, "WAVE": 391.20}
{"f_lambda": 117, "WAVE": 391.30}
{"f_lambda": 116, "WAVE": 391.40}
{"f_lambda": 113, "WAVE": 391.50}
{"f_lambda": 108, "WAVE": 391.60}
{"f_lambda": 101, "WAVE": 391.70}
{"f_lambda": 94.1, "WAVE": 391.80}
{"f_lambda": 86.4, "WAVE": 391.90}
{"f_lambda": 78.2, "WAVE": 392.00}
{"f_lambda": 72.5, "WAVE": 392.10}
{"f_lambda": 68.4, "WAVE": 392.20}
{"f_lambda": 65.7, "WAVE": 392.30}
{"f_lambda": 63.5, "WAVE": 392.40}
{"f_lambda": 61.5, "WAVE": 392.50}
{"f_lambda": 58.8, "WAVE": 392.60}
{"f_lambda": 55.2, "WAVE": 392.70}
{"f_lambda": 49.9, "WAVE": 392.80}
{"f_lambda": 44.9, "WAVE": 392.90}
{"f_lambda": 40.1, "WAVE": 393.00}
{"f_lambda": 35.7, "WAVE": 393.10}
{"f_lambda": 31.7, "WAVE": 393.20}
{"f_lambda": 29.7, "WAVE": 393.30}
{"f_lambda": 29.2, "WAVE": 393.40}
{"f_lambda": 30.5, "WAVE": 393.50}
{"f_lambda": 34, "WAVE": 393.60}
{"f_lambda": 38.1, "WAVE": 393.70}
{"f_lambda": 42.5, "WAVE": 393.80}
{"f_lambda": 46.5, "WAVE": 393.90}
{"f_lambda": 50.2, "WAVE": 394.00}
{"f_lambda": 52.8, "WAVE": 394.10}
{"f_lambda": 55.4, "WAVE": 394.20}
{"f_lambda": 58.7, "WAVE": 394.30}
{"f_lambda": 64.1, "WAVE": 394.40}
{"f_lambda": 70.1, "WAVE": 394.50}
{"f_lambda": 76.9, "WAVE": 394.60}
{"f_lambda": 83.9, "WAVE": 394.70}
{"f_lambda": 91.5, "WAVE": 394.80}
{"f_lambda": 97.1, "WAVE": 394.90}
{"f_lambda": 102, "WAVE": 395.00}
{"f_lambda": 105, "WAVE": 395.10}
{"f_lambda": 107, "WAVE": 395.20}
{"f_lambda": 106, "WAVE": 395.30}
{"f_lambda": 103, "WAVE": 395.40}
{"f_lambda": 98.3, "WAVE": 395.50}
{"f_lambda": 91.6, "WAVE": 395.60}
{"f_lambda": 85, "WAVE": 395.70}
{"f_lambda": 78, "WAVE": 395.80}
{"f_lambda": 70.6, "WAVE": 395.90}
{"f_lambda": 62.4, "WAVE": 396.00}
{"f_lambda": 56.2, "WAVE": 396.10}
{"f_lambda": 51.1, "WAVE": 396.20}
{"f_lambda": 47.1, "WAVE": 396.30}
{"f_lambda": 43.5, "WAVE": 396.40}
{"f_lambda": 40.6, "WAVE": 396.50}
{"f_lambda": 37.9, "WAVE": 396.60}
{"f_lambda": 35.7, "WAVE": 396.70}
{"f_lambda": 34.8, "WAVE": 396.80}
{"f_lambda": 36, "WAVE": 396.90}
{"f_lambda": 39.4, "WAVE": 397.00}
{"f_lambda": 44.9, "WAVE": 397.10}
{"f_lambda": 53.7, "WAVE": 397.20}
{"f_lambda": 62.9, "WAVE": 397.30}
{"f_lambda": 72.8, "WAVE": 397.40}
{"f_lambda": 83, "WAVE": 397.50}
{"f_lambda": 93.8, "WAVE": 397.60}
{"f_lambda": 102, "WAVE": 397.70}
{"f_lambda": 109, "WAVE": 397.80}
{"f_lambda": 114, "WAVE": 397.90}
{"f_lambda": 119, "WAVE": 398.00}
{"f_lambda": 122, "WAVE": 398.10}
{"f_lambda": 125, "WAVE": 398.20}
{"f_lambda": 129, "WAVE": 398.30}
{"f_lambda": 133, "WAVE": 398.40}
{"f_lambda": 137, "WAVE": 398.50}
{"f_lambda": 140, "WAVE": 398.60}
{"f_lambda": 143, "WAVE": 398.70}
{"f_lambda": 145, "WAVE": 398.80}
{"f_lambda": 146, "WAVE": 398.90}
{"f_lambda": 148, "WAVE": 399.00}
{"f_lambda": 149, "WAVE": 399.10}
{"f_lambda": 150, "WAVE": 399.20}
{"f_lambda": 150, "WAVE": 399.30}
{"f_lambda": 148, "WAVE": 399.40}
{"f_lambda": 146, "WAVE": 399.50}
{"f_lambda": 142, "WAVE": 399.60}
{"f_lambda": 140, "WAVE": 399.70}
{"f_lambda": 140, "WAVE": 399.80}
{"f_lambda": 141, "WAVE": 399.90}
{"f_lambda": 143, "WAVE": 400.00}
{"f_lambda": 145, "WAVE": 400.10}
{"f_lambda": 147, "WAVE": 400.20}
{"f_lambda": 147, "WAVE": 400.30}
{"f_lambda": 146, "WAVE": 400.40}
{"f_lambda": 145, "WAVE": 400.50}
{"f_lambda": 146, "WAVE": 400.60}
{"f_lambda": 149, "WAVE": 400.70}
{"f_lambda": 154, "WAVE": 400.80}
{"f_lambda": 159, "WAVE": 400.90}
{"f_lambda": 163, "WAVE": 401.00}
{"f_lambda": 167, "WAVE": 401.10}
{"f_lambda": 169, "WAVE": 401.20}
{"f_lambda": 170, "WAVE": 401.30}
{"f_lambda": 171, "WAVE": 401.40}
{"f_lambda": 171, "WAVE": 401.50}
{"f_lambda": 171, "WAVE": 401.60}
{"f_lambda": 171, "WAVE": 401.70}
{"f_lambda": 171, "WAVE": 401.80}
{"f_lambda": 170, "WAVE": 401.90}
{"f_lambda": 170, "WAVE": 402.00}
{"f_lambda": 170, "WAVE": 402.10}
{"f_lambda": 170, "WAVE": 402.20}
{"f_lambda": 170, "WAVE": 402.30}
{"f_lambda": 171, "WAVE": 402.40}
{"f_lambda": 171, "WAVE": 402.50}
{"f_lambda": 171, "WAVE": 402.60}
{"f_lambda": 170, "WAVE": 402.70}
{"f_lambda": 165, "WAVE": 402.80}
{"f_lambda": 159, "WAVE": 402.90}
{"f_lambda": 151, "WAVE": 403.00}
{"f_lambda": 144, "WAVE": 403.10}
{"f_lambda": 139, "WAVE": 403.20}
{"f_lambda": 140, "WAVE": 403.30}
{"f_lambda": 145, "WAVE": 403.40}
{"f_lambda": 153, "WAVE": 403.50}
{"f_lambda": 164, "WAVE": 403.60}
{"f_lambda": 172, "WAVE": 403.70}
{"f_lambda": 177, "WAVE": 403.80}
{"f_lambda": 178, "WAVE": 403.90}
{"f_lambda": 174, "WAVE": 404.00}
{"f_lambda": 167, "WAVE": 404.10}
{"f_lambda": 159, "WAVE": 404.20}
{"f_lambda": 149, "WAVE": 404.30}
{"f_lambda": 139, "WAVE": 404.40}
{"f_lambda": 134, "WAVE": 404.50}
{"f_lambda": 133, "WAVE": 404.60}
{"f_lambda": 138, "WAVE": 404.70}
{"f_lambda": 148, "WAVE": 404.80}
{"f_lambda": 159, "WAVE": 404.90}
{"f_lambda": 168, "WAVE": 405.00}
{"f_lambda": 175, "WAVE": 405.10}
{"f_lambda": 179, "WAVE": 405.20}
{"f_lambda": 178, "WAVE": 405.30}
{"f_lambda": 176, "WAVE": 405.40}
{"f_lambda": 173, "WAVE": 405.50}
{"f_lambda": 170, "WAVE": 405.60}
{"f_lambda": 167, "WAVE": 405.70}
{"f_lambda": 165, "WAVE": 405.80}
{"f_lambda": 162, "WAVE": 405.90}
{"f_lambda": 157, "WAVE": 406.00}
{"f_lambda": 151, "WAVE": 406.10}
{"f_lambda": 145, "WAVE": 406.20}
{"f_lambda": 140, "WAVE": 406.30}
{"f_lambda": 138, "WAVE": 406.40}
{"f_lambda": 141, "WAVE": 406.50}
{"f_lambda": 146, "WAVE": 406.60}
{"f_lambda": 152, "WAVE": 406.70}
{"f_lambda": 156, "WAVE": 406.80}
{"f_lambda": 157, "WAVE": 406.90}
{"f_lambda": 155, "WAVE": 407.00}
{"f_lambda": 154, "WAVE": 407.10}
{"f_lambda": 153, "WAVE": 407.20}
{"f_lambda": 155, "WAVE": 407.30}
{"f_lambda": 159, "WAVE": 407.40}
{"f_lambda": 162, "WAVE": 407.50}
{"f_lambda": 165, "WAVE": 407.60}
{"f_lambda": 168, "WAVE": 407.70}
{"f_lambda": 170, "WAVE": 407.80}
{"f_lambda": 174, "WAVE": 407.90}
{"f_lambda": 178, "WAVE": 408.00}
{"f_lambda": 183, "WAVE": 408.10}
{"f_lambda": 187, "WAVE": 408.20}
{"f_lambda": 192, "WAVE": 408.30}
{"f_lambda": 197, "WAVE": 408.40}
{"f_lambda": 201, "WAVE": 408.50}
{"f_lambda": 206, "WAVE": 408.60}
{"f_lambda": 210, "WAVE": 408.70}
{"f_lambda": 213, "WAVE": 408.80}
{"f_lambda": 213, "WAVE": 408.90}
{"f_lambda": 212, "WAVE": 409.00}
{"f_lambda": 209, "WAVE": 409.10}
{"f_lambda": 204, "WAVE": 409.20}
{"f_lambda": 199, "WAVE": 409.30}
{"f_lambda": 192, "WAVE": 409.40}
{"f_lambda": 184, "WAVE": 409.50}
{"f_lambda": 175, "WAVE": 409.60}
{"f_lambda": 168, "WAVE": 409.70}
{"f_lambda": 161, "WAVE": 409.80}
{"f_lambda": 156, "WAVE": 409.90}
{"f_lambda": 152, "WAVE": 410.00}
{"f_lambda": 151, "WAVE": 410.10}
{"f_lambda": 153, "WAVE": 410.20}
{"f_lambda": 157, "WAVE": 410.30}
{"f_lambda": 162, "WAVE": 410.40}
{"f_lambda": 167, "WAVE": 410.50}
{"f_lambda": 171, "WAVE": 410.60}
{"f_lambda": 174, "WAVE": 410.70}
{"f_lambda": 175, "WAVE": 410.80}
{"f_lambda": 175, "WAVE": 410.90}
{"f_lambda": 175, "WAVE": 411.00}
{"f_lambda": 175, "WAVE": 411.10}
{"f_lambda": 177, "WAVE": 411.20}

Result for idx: -21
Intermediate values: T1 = 66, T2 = 87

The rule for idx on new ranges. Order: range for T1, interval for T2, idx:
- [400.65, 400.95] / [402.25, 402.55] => -17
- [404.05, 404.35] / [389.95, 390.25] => 75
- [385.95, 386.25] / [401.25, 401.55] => -108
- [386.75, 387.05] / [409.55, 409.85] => -73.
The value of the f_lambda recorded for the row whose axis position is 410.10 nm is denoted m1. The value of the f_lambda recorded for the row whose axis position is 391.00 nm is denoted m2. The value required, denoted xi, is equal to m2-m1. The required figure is -40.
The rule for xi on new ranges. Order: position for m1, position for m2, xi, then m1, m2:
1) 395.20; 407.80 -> 63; 107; 170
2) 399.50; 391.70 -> -45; 146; 101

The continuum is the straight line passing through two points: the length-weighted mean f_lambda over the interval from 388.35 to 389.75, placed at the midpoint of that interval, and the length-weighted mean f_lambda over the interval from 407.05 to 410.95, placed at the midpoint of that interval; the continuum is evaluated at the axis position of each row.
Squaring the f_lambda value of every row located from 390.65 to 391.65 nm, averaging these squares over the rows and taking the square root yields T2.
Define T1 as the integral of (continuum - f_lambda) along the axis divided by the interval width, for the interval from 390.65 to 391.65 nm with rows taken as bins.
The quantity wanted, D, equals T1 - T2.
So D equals -124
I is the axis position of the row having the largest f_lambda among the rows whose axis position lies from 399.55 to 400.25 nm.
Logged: 400.20 nm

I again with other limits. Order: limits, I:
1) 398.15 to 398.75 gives 398.70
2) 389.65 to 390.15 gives 389.70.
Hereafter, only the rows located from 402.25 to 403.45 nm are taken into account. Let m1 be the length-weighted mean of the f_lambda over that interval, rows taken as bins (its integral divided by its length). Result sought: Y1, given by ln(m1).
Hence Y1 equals 5.06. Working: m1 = 158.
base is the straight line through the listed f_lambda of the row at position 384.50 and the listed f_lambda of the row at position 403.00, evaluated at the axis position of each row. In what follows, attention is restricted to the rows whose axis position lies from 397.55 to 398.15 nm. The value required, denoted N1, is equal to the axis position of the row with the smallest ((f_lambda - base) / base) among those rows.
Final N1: 397.60 nm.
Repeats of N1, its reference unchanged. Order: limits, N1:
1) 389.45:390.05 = 390.00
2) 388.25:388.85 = 388.70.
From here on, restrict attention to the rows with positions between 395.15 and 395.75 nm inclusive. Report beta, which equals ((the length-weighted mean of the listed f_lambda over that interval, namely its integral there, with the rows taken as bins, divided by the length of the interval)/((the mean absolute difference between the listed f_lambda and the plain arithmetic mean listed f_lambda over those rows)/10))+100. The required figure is 244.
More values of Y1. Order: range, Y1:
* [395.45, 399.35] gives 4.52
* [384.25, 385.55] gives 4.38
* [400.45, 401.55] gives 5.08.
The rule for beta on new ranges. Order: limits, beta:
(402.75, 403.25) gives 282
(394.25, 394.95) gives 168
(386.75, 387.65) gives 353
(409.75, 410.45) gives 555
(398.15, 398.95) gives 320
